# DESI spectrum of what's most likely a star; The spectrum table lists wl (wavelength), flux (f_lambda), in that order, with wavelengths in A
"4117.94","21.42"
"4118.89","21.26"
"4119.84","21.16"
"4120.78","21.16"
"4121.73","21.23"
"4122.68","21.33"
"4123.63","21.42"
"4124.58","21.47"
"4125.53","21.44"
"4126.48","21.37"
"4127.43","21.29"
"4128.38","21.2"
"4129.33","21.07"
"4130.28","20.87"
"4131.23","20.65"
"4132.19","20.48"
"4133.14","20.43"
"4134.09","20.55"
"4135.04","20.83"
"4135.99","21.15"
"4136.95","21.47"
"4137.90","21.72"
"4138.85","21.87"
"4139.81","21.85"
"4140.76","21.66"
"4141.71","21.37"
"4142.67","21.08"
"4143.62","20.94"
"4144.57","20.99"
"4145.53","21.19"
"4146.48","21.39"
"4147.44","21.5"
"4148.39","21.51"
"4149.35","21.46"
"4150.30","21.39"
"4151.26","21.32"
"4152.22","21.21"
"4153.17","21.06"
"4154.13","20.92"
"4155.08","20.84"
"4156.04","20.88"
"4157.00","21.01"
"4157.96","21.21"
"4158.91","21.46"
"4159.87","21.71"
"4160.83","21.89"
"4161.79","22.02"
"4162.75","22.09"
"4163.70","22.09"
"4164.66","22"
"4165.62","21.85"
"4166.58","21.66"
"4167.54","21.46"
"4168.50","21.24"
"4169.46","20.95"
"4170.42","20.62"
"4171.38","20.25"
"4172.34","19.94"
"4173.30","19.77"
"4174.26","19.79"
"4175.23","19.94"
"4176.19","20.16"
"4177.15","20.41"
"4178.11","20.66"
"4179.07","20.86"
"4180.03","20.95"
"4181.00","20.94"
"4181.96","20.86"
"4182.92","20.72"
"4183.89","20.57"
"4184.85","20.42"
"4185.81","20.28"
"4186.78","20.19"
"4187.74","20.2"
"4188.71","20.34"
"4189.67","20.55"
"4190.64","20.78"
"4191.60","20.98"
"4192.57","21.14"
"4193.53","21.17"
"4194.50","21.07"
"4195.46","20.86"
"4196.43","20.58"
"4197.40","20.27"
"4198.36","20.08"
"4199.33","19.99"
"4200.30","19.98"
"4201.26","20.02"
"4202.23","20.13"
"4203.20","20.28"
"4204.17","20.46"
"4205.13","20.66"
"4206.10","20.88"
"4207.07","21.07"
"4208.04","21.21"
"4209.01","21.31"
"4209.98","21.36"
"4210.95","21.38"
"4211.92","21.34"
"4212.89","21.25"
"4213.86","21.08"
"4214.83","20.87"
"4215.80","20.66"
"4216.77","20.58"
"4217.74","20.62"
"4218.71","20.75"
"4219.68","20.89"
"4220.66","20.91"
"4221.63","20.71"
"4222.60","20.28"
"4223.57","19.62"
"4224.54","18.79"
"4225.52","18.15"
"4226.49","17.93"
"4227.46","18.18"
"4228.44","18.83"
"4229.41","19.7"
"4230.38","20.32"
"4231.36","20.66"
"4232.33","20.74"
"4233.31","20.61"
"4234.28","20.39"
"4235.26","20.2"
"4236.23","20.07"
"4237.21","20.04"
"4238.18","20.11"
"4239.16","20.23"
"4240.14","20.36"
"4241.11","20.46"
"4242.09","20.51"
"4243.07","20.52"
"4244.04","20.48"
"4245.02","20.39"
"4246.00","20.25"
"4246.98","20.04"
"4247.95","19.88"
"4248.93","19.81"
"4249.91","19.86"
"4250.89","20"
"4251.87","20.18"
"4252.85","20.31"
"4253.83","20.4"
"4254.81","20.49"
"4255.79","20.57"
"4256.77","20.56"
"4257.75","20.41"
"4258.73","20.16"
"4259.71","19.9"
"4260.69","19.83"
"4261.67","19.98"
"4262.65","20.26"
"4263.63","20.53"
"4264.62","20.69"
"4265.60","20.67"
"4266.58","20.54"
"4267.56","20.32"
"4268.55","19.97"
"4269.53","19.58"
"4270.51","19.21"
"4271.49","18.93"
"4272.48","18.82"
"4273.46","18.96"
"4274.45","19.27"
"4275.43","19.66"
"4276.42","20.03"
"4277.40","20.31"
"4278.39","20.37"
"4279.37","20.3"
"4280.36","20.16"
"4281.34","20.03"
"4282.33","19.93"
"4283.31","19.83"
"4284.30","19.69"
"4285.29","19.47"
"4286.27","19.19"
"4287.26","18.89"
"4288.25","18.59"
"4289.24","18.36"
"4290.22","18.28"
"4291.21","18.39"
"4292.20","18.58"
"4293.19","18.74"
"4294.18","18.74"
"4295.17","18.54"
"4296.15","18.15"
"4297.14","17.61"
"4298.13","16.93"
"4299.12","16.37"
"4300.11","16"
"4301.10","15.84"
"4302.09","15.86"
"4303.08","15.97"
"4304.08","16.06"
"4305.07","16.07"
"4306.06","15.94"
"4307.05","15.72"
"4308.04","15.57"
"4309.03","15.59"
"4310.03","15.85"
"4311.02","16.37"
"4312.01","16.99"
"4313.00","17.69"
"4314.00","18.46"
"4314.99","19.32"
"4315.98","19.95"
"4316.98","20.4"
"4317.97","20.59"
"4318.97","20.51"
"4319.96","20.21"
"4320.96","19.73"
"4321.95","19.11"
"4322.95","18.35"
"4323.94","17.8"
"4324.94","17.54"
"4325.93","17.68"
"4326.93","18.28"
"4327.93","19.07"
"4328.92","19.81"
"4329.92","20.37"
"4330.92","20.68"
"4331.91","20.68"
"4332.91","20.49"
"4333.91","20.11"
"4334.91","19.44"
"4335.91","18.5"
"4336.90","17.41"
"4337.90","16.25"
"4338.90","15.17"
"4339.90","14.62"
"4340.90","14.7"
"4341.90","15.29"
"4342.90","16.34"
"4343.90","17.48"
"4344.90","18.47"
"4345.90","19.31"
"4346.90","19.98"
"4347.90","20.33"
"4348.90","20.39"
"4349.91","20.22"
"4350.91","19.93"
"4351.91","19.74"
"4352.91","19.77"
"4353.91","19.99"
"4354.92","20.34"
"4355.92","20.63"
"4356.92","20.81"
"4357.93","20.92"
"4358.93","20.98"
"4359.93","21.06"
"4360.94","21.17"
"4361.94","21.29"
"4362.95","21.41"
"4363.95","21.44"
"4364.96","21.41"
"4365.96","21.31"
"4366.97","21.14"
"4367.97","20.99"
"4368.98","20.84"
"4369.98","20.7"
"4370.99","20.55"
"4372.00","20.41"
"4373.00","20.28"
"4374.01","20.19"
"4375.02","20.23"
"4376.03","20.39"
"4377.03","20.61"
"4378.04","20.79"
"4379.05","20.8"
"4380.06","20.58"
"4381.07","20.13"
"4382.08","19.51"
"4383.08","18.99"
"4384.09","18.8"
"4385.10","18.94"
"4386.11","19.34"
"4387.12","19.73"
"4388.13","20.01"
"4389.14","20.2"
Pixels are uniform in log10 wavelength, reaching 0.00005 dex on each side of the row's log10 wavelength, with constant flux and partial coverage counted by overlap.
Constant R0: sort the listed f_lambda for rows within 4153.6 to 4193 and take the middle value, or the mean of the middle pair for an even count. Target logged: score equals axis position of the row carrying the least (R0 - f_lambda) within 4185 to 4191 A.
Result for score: 4190.64 A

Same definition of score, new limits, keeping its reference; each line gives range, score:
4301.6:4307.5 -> 4305.07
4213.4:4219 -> 4213.86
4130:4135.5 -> 4130.28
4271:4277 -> 4276.42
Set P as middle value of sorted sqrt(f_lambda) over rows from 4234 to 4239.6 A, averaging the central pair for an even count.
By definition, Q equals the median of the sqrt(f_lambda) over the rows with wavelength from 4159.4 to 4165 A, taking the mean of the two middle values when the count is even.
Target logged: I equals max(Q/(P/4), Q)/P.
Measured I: 1.05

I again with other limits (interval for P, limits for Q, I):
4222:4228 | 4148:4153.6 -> 1.07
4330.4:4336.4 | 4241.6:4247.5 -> 1.00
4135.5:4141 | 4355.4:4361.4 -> 0.98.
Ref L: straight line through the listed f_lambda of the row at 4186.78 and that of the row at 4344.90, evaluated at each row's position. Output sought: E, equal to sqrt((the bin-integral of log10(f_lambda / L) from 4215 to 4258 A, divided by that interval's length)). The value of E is 0.101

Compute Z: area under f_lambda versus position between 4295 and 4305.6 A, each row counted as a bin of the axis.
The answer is 176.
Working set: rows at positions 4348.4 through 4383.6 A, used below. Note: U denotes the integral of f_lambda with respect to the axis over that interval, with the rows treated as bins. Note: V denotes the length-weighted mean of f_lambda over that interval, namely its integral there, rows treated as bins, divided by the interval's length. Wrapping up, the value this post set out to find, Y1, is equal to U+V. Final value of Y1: 745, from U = 724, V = 20.6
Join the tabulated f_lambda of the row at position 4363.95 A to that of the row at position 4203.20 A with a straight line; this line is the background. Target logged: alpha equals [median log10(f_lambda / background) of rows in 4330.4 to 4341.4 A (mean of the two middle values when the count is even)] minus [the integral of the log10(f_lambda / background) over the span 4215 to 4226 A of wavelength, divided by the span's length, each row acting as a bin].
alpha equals -0.06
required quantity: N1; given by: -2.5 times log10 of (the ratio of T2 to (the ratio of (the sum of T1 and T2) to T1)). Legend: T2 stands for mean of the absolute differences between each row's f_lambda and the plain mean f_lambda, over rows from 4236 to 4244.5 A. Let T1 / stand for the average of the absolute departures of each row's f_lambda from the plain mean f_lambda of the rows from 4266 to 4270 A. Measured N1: 2.4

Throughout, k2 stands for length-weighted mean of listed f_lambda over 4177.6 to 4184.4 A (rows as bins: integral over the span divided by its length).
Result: 20.8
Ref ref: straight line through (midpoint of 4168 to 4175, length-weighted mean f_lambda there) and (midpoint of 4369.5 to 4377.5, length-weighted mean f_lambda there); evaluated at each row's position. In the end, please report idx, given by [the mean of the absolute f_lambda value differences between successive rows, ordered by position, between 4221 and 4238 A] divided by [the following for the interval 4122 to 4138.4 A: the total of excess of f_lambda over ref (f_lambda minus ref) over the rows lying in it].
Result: 0.03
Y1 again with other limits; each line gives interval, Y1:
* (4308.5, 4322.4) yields 277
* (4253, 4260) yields 163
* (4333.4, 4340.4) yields 139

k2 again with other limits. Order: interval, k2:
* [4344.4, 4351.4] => 19.8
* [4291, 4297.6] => 18.4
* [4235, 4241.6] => 20.2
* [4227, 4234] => 19.9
